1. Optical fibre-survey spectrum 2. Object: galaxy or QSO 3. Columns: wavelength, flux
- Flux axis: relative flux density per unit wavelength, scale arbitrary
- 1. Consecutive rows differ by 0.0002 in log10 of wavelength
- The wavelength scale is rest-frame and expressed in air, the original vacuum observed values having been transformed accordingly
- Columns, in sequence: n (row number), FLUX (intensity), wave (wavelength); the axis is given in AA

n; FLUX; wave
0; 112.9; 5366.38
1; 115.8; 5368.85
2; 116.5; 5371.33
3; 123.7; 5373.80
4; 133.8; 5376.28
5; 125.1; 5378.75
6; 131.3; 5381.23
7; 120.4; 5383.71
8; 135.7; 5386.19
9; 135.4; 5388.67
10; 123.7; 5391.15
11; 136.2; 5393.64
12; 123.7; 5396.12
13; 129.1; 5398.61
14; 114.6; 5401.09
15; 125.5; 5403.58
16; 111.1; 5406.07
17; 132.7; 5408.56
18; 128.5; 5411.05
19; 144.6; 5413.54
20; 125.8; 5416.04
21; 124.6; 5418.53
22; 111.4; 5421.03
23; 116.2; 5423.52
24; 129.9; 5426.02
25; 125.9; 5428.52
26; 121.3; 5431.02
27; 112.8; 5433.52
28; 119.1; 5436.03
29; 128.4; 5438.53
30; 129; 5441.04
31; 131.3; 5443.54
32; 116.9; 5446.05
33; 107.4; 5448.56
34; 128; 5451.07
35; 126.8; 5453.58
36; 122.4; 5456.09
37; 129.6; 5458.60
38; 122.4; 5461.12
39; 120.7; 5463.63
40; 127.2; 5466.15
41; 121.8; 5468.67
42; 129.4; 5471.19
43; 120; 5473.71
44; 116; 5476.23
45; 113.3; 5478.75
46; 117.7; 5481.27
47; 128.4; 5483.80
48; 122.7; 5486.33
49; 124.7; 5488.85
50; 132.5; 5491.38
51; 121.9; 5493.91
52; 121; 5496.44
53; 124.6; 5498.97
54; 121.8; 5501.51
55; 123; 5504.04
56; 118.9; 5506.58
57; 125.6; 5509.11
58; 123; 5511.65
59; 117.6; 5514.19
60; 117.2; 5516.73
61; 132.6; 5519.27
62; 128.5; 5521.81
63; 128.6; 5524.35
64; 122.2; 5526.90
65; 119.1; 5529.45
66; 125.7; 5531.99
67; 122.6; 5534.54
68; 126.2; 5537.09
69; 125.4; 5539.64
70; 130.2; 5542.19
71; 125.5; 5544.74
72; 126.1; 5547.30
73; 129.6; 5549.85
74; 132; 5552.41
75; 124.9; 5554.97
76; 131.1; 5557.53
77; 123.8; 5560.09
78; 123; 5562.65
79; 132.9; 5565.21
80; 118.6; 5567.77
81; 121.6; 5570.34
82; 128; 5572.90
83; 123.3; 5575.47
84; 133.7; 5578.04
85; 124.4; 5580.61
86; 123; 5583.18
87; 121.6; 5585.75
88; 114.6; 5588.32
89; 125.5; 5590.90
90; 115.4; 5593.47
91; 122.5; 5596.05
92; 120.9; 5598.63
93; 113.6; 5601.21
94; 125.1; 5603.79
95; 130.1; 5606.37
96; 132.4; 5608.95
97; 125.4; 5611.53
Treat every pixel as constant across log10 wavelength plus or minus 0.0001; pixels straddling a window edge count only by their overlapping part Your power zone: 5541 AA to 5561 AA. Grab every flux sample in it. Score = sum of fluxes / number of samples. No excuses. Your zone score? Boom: 128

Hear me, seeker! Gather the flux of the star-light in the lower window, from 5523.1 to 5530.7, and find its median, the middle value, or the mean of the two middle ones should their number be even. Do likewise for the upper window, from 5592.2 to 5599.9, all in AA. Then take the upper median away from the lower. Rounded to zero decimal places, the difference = 1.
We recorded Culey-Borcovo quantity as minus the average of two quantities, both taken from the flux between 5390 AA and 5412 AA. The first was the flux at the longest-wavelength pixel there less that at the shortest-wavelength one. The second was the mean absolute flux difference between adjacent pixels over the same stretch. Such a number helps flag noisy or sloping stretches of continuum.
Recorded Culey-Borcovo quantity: -8.4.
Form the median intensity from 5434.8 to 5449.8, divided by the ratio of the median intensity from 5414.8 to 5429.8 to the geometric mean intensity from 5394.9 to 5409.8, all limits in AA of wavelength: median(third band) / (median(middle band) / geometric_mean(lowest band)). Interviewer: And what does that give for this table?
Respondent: 121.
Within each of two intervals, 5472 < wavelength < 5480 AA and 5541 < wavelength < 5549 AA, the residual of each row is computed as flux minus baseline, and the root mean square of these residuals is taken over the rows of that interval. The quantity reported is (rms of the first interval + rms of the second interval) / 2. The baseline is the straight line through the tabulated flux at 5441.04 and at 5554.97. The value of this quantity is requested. 7.2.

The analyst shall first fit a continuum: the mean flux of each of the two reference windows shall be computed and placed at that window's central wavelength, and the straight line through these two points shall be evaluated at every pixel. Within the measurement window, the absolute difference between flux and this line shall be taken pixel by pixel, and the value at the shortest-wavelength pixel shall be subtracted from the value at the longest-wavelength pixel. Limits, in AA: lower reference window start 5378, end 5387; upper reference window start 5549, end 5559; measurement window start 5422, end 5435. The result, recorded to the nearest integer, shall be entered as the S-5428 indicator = 3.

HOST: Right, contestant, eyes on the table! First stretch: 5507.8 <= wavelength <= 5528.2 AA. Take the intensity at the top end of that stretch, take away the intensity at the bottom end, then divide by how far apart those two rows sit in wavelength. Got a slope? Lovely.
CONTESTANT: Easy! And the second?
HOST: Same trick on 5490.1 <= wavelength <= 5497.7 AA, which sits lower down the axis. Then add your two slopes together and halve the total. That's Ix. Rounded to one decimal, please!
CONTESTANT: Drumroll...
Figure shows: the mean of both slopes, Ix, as -1.2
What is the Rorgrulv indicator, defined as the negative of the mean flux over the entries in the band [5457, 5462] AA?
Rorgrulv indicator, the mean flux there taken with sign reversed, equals -126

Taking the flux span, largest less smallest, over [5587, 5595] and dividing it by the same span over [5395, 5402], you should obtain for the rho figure 0.75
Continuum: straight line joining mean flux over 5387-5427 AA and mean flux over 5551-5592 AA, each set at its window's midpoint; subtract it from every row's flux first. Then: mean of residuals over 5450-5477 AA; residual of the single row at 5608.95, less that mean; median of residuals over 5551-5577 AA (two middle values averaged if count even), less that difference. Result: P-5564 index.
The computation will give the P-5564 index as -10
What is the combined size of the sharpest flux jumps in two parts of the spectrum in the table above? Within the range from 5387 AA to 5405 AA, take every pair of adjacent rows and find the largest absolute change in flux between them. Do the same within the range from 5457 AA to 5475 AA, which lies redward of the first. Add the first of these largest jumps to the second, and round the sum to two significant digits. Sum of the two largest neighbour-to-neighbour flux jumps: 24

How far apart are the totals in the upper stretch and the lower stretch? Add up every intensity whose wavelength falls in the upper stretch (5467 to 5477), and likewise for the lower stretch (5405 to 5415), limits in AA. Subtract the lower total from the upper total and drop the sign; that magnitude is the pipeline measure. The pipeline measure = 30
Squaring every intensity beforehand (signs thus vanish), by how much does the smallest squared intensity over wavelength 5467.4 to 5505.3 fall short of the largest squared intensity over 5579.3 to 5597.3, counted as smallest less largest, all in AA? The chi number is -2913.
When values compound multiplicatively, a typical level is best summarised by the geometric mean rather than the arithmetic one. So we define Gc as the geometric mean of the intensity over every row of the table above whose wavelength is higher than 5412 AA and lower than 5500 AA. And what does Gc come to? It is 123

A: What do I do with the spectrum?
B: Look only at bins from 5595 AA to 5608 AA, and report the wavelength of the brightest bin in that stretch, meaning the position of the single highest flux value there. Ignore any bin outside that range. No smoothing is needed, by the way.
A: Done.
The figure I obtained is 5606.37 AA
